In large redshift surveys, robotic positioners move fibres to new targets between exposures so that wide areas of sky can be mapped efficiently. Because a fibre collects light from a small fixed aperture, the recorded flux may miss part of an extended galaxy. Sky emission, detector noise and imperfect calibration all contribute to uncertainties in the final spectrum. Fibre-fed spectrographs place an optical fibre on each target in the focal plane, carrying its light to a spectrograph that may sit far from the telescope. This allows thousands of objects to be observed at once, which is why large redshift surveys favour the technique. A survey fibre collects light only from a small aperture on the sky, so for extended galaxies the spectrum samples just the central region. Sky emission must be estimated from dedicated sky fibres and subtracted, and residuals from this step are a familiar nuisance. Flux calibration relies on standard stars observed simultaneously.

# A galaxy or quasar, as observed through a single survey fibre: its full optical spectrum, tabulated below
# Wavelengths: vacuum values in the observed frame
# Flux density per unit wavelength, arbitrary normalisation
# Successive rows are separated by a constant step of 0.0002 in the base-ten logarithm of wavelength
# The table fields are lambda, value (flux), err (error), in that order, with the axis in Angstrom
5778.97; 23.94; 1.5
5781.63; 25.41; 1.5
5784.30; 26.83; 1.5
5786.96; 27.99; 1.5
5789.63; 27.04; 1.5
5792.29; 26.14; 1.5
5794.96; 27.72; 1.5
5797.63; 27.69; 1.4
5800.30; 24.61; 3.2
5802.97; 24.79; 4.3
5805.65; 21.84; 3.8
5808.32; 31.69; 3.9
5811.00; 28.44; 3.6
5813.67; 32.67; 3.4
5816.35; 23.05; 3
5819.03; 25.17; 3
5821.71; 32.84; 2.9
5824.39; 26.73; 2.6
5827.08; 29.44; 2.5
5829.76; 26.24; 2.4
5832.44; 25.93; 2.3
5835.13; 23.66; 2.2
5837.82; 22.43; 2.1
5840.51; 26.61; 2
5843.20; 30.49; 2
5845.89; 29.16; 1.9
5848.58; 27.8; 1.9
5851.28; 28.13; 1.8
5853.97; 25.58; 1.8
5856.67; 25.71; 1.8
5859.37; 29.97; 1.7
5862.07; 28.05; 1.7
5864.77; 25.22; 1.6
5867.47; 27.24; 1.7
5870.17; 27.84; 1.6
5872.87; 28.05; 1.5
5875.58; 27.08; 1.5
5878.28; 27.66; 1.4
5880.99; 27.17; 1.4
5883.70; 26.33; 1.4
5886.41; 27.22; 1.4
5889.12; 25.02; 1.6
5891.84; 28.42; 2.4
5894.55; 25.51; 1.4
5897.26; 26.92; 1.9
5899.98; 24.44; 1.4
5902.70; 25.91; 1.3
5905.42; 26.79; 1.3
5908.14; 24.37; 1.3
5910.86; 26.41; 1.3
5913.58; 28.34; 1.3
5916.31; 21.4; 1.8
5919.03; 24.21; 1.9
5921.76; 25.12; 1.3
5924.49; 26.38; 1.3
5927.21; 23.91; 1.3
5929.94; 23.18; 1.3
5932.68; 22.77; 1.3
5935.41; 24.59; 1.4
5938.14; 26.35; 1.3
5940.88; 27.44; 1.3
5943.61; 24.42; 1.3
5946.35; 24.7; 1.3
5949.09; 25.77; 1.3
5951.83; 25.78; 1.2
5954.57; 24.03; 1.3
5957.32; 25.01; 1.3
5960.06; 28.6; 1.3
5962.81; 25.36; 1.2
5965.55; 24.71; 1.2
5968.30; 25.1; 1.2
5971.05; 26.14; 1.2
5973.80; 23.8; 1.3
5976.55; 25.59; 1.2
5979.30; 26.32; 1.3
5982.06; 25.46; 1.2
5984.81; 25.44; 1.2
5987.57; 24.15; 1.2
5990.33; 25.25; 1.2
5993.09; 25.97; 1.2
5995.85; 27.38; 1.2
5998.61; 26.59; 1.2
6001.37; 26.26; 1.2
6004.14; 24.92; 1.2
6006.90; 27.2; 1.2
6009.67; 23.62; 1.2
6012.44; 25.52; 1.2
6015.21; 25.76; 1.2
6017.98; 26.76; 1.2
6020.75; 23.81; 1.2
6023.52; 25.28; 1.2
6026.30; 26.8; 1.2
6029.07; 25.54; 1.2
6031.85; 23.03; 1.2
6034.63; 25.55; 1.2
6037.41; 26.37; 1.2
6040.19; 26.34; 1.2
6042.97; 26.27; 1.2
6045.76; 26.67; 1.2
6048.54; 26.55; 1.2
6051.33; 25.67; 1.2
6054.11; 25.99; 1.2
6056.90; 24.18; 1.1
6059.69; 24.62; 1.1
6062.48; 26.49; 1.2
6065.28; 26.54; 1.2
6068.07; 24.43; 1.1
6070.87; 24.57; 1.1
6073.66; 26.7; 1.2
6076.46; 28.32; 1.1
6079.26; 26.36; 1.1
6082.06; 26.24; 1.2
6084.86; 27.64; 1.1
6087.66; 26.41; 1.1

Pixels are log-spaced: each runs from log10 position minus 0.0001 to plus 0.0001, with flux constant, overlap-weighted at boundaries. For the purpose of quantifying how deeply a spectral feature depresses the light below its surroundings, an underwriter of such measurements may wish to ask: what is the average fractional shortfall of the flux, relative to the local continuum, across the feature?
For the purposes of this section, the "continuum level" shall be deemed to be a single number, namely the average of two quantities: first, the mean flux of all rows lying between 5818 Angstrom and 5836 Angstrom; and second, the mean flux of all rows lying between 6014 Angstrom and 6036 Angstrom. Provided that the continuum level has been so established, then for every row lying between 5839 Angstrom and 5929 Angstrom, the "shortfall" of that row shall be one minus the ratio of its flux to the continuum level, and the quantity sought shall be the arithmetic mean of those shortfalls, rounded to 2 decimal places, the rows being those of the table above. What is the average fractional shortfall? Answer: -0.01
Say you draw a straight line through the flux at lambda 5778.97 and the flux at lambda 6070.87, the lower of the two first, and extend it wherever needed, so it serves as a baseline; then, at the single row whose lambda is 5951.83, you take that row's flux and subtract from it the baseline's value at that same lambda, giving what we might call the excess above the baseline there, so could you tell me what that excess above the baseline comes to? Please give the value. 1.5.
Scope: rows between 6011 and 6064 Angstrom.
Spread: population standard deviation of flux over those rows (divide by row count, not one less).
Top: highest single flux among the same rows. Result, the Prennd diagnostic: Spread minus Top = -25.8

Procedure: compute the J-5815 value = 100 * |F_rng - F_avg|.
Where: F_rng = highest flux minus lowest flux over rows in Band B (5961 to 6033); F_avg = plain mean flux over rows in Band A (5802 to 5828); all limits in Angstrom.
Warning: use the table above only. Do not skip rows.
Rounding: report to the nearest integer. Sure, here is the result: 2332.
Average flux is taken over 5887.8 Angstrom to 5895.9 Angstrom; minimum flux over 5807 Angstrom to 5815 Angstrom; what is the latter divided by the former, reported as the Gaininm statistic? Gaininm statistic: 1.081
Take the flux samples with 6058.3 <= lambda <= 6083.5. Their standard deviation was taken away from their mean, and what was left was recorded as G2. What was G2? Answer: 24.8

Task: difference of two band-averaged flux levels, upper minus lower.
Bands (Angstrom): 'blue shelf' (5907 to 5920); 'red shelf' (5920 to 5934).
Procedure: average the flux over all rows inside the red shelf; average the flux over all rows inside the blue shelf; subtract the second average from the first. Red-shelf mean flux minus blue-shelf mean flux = -0.7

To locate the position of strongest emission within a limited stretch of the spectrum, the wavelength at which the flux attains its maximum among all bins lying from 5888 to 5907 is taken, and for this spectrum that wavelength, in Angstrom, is 5891.84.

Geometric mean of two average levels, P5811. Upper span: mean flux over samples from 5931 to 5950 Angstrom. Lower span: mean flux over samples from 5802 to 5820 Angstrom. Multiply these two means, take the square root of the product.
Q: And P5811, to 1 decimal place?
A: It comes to 26.0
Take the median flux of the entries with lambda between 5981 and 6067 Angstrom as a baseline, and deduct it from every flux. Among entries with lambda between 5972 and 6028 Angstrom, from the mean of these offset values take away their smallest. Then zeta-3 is 2.0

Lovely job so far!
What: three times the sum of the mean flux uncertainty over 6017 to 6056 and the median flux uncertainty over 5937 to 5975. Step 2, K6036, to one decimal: 7.5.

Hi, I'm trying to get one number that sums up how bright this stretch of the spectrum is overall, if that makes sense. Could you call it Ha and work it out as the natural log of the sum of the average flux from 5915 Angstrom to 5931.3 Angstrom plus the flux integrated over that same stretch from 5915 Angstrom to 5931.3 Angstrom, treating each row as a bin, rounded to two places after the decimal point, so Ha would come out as 6.03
